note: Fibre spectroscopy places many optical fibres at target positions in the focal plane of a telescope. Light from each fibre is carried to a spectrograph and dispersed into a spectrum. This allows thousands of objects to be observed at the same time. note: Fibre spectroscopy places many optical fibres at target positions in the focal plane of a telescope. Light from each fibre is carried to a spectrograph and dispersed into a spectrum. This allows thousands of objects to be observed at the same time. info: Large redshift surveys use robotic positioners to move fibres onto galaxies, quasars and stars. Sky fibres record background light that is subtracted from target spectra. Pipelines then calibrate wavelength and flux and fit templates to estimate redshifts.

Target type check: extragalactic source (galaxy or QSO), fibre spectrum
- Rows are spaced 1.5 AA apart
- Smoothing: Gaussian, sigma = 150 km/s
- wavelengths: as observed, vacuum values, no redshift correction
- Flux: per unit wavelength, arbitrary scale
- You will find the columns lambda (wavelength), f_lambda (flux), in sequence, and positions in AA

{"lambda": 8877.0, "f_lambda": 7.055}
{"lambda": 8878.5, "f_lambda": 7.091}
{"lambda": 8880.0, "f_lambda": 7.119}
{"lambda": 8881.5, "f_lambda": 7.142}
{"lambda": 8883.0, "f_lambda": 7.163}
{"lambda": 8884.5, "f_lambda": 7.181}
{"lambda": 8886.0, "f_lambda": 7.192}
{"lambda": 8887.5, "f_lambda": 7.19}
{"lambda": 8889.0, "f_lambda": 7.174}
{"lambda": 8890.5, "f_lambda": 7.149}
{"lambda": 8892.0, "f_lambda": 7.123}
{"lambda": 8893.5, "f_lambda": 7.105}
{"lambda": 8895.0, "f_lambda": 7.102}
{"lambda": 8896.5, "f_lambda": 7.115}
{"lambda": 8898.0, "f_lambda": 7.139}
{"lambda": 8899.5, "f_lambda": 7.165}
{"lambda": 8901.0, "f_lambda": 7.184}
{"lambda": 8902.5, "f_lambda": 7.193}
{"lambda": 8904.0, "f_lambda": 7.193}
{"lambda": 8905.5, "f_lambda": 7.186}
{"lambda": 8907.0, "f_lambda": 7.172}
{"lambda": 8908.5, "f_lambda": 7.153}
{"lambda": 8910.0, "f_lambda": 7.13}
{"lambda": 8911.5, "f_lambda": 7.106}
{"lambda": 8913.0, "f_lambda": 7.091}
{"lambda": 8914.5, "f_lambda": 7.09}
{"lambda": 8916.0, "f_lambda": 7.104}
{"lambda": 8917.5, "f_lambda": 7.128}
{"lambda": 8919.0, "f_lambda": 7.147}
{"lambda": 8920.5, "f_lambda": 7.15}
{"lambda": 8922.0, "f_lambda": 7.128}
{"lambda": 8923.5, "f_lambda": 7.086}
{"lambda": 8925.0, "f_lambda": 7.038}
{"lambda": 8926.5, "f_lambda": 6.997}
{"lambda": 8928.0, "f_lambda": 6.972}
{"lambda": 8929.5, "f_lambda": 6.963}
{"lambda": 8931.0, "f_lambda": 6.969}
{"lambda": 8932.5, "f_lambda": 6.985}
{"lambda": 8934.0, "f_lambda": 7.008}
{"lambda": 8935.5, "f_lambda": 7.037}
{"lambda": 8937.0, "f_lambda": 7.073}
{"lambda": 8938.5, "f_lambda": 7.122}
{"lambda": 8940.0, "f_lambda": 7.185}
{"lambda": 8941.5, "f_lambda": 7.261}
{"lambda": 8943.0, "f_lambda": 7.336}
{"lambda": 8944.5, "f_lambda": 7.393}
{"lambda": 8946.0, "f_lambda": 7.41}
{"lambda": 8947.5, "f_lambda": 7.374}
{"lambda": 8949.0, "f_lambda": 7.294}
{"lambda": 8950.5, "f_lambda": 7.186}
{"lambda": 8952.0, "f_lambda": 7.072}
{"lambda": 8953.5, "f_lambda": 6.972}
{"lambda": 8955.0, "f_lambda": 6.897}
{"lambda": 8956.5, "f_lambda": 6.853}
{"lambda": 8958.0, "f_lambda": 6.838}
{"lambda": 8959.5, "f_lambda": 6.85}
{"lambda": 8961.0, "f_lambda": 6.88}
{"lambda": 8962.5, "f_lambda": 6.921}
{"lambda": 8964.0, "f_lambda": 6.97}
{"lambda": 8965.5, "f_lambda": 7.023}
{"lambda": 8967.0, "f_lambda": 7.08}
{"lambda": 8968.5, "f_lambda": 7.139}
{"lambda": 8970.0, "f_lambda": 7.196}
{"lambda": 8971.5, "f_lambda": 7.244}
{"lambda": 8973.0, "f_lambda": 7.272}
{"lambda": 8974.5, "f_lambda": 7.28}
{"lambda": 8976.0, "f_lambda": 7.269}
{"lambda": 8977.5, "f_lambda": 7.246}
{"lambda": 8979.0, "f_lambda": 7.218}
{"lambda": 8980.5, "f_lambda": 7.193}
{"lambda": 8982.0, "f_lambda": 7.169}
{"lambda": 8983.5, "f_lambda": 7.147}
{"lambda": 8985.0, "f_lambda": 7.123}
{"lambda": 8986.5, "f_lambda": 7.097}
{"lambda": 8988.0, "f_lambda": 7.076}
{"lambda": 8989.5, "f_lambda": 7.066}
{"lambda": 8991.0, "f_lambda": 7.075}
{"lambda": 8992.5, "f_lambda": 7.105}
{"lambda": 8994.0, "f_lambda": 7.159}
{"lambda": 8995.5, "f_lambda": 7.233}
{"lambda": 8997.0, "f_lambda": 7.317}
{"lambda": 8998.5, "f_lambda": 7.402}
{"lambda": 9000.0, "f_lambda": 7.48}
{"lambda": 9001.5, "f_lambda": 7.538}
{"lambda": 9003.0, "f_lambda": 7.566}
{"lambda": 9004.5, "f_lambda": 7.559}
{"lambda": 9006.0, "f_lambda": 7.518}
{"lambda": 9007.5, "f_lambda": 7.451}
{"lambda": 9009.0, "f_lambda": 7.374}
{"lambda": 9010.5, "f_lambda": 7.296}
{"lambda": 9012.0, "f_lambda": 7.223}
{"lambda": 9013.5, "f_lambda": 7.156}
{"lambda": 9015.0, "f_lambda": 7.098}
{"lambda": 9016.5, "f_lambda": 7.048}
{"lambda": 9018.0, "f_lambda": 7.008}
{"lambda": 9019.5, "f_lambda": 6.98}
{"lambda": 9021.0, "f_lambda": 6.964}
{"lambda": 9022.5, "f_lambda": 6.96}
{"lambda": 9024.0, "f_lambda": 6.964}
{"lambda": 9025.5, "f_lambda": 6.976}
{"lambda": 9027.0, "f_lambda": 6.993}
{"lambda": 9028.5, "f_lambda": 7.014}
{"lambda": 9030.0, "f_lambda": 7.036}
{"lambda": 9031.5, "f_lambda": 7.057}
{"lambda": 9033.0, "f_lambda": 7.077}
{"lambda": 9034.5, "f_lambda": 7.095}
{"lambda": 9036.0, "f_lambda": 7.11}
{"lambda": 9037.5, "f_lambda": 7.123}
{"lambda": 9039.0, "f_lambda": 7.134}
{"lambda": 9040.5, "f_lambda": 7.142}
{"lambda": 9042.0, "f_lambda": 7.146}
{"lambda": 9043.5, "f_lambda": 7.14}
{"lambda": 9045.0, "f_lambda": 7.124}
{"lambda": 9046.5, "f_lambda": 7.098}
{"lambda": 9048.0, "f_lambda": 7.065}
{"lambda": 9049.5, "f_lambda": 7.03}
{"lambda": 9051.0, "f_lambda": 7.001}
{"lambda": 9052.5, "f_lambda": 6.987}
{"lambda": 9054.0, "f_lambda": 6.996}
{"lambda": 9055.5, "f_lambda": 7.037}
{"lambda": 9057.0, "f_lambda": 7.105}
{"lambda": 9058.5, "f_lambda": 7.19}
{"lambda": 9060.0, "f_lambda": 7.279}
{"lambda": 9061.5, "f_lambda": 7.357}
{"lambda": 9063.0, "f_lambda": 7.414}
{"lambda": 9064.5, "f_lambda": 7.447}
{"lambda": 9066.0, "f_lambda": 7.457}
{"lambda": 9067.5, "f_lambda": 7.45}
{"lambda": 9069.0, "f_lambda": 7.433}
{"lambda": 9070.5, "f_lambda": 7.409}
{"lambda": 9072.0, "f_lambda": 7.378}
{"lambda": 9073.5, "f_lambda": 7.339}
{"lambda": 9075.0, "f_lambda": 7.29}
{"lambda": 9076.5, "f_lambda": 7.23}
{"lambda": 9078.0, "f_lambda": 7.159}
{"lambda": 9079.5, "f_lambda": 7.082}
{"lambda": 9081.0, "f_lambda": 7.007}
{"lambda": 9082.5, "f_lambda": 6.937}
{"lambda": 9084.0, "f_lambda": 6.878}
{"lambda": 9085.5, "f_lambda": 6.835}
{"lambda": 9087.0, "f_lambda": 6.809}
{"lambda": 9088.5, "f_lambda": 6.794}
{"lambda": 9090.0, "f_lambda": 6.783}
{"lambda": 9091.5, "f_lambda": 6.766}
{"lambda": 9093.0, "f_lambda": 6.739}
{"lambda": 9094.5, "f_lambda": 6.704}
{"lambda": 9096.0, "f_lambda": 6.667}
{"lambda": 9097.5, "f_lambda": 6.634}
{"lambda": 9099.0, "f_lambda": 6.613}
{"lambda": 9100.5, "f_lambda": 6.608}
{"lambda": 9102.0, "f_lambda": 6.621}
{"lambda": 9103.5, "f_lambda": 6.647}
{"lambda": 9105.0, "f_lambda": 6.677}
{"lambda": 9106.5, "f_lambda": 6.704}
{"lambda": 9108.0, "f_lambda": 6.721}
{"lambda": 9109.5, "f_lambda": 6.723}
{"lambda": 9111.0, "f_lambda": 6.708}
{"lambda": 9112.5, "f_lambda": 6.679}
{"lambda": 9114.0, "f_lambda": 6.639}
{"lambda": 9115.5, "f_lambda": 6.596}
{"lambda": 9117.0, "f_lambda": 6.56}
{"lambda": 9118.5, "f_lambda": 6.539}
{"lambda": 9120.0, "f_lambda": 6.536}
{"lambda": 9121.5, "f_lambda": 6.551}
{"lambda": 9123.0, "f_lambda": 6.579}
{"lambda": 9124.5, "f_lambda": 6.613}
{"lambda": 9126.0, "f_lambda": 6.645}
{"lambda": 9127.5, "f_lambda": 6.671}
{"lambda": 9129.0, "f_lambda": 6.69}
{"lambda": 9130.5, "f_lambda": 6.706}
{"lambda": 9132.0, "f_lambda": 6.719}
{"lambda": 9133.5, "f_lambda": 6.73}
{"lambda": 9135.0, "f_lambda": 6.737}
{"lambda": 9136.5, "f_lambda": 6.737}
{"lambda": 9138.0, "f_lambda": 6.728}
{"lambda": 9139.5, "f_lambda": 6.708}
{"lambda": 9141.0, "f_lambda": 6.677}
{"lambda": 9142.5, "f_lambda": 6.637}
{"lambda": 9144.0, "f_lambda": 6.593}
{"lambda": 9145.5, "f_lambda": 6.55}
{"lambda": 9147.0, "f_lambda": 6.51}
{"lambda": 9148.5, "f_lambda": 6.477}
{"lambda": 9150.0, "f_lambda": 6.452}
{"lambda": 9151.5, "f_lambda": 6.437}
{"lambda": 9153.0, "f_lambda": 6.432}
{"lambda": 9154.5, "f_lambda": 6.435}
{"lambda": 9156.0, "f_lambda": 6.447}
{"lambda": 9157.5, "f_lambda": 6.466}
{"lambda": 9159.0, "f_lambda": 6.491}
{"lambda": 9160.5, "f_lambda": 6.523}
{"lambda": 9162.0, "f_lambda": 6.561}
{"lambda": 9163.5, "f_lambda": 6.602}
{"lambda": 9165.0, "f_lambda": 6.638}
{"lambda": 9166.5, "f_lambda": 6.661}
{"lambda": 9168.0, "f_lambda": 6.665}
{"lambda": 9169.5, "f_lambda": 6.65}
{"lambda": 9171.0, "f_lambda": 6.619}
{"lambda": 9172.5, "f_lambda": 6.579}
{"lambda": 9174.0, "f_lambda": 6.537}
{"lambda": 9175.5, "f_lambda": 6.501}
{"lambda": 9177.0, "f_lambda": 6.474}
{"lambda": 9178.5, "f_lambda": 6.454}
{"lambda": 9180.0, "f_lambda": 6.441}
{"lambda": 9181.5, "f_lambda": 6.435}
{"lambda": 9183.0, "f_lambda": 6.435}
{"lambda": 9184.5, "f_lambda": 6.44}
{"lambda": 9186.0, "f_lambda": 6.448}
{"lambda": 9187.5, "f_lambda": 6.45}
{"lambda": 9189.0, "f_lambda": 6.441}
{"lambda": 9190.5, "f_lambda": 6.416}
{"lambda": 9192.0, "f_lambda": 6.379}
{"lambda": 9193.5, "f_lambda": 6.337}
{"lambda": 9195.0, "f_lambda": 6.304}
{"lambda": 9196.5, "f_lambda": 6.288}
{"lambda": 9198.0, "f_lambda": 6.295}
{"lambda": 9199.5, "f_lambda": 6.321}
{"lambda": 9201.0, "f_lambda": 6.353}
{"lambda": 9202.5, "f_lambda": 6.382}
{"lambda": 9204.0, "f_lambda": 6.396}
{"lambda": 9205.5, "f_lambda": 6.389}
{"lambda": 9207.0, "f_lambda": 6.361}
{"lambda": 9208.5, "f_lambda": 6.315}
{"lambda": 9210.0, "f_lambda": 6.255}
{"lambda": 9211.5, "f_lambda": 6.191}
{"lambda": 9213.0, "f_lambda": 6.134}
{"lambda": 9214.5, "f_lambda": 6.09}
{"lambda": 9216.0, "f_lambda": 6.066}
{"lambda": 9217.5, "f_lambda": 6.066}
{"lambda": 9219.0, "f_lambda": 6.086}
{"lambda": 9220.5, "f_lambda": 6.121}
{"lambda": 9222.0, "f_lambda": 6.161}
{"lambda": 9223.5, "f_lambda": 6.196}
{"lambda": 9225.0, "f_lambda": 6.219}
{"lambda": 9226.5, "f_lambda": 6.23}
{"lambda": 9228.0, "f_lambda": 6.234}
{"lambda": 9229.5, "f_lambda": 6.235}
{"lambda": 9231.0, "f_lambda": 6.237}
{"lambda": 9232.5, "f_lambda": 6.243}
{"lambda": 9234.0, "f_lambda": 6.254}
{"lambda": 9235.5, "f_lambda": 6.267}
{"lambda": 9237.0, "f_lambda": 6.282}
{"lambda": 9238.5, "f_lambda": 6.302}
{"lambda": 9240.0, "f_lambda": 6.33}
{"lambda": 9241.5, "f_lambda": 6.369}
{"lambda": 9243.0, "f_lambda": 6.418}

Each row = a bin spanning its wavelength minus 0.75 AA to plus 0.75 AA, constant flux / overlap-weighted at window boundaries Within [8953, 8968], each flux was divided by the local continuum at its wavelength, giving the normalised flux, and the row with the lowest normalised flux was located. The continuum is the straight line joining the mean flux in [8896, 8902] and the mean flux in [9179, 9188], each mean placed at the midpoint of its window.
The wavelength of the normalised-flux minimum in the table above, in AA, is 8958.0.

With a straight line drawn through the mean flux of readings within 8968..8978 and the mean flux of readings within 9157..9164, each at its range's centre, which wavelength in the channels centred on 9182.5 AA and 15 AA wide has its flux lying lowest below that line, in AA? 9181.5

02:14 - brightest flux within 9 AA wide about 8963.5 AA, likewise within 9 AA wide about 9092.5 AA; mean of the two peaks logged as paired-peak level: 6.94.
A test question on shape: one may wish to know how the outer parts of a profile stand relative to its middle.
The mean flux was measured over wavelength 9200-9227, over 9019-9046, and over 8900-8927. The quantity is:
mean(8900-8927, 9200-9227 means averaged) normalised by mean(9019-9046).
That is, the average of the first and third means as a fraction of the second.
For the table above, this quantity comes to 0.95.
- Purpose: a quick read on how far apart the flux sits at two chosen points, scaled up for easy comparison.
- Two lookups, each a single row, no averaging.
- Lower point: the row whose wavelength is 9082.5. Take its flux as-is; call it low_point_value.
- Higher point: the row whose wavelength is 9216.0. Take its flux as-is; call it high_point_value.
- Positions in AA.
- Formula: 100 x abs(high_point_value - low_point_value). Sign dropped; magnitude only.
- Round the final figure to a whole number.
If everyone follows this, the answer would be 87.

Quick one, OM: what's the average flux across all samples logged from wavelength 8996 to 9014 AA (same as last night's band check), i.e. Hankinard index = 7.41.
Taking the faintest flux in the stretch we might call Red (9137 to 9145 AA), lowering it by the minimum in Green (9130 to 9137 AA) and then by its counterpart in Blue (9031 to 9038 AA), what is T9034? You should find -7.17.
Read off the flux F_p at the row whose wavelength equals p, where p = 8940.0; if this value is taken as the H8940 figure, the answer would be 7.185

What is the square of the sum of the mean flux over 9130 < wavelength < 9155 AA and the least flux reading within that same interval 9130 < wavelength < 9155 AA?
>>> 170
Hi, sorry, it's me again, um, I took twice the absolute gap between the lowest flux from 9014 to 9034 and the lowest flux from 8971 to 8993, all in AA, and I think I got 0.2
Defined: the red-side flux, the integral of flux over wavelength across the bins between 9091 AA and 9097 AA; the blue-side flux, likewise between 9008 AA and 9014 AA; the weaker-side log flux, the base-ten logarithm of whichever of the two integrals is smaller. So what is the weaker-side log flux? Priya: 1.61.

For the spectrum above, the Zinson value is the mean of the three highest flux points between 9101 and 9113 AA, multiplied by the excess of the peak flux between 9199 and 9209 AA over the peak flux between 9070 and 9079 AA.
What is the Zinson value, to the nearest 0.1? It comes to -6.8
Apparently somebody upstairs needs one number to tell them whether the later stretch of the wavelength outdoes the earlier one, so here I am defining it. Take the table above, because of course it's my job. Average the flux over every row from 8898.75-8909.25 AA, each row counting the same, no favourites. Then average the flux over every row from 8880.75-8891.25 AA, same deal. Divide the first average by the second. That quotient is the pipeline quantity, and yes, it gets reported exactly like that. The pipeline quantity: 1.00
